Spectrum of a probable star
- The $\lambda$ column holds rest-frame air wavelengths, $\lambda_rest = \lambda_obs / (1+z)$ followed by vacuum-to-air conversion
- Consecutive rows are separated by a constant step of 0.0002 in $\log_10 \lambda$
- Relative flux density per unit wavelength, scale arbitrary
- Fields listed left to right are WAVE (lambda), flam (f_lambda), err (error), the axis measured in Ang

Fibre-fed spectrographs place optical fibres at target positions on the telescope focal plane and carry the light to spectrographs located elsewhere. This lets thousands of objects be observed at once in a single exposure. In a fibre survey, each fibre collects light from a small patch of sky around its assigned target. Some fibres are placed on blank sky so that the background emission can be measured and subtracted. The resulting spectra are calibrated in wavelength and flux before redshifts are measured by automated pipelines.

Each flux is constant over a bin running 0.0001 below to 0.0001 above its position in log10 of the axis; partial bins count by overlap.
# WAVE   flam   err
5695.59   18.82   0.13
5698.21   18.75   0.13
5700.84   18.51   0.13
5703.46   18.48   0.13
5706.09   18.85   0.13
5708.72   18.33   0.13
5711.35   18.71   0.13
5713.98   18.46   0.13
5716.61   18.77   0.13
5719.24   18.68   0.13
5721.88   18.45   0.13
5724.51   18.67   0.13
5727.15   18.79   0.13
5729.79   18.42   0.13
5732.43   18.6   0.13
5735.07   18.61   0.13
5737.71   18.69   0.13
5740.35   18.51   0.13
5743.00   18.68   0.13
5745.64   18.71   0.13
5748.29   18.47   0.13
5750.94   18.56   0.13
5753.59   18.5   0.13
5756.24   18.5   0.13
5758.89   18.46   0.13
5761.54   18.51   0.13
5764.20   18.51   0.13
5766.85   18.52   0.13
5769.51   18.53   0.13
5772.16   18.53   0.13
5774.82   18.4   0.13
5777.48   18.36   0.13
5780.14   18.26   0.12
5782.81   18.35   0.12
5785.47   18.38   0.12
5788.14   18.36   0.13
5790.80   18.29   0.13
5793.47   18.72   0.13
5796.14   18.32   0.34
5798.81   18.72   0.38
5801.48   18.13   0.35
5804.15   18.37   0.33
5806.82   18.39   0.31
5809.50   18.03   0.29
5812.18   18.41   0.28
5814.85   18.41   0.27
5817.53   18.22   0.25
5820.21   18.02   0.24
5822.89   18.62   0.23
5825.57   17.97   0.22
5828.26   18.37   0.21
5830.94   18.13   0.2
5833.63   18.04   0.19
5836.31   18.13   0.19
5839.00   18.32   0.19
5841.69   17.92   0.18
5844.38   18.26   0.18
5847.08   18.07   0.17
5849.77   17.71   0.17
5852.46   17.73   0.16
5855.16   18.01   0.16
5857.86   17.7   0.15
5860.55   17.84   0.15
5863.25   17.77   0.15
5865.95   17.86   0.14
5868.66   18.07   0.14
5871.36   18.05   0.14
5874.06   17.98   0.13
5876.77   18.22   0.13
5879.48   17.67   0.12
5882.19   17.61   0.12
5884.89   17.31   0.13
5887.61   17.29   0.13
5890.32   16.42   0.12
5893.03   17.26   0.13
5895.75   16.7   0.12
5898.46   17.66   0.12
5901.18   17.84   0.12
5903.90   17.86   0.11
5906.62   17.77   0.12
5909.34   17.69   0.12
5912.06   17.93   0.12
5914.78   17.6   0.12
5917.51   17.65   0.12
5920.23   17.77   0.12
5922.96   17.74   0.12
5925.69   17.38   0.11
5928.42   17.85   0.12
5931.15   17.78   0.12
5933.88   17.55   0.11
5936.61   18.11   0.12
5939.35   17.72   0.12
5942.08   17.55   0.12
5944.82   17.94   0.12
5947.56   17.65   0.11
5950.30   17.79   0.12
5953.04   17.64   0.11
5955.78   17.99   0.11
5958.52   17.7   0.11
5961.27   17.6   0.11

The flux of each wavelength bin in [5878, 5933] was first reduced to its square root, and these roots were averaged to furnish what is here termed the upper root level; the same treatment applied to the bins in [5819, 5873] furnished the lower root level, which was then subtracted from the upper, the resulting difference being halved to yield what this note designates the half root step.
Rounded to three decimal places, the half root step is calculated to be -0.029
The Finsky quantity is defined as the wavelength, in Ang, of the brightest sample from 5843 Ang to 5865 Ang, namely 5844.38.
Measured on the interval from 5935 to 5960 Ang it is 5936.61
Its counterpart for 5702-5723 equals 5706.09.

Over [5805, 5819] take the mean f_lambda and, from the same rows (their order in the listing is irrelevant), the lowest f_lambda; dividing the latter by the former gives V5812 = 0.986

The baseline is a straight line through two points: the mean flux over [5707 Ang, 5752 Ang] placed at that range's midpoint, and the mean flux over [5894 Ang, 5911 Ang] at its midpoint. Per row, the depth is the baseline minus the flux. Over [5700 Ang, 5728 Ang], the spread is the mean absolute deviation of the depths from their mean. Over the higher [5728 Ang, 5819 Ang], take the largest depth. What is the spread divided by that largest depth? 1.0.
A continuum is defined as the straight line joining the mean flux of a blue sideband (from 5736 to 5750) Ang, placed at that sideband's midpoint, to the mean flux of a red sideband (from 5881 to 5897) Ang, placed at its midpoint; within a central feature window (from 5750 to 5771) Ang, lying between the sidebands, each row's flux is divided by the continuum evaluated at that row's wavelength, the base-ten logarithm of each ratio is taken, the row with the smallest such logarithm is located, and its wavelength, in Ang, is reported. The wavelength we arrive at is 5753.59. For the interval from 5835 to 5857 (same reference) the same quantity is 5849.77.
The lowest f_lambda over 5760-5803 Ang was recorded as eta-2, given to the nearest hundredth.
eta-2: 18.13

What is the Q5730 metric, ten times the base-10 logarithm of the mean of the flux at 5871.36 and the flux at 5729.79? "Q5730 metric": 12.6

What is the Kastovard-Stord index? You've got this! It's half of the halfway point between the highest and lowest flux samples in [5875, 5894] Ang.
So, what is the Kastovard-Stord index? 8.66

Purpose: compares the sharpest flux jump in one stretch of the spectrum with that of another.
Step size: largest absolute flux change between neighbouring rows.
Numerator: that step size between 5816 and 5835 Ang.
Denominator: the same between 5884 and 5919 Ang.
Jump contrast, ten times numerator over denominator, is 6.8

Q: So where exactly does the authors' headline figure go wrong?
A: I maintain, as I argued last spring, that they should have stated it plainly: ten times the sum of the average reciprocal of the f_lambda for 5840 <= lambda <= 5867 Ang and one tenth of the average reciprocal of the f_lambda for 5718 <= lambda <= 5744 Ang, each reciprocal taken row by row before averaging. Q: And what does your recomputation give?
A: 0.613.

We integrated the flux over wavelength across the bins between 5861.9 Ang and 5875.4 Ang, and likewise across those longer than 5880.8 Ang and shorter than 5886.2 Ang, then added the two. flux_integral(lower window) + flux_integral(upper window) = 337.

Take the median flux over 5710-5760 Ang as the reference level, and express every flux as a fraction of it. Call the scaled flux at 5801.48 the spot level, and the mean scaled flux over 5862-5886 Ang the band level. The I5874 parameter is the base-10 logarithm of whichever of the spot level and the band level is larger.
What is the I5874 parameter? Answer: -0.011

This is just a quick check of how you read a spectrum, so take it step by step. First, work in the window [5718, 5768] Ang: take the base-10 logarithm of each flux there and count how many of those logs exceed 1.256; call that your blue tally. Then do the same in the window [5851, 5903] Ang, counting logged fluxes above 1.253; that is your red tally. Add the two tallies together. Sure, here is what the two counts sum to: 24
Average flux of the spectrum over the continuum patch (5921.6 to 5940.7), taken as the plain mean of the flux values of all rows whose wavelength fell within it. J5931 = 17.7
